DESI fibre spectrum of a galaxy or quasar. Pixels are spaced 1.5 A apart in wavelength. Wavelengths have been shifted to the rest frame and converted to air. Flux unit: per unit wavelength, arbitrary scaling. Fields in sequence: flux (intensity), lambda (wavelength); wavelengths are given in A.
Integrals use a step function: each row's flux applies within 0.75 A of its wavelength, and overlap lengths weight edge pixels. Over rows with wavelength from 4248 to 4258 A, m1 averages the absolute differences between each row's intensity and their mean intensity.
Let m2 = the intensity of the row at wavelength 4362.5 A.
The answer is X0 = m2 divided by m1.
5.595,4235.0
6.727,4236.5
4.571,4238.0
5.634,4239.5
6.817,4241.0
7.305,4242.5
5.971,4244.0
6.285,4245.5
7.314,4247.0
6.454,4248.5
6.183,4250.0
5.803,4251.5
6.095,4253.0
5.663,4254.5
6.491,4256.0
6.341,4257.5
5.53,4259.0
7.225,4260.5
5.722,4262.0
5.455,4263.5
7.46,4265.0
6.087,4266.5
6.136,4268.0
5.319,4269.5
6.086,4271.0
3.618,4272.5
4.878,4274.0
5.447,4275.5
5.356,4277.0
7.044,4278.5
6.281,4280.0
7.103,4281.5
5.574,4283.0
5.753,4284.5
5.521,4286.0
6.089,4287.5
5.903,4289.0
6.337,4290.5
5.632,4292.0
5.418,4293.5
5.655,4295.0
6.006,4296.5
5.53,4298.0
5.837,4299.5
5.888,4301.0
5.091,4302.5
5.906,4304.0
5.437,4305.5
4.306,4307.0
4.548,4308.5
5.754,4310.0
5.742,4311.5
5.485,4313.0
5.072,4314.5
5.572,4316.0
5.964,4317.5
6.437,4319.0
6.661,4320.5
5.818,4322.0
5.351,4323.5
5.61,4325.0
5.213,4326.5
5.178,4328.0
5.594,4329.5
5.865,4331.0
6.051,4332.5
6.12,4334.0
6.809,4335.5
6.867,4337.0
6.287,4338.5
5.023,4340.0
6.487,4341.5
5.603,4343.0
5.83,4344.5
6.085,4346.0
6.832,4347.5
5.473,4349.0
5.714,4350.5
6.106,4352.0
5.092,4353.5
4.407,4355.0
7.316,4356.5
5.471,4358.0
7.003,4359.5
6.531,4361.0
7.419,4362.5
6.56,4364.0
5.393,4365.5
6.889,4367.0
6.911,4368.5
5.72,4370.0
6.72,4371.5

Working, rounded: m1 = 0.25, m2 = 7.419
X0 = 29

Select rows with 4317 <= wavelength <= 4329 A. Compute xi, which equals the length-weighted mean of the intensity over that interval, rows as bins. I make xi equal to 5.77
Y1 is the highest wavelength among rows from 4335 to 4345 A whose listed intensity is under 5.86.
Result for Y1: 4344.5 A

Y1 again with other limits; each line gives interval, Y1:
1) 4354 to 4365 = 4358.0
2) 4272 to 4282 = 4277.0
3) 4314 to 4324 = 4323.5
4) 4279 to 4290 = 4286.0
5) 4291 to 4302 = 4299.5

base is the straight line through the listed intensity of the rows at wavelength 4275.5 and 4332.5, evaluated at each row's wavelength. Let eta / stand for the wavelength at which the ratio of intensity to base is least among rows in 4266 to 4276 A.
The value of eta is 4272.5 A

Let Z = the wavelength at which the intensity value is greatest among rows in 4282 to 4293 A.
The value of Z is 4290.5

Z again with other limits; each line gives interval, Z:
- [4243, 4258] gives 4247.0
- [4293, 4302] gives 4296.5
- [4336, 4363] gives 4362.5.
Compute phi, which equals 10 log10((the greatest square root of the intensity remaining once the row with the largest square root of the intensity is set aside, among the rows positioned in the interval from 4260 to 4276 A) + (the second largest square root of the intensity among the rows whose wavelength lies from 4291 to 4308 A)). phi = 7.09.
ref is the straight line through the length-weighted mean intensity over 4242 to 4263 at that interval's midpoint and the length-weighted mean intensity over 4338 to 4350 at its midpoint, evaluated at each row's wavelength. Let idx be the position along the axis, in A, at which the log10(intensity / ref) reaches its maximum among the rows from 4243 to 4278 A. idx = 4265.0 A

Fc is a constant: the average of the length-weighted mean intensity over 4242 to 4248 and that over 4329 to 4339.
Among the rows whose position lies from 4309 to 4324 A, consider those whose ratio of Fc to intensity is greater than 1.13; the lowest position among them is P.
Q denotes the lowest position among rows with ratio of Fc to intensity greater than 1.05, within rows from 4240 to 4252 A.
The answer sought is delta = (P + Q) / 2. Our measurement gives 4278.5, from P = 4313.0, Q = 4244.0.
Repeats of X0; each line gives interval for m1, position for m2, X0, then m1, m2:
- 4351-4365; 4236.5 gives 8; 0.84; 6.727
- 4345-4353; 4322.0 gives 16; 0.36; 5.818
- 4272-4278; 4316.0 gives 9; 0.60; 5.572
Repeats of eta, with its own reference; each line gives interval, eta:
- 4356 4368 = 4365.5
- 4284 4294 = 4293.5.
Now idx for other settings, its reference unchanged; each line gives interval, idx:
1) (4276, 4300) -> 4281.5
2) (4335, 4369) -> 4362.5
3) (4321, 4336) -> 4335.5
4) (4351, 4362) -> 4356.5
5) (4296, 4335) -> 4320.5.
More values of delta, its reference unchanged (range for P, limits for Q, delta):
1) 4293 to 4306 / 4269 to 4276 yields 4281.5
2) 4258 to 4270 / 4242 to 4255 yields 4251.5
